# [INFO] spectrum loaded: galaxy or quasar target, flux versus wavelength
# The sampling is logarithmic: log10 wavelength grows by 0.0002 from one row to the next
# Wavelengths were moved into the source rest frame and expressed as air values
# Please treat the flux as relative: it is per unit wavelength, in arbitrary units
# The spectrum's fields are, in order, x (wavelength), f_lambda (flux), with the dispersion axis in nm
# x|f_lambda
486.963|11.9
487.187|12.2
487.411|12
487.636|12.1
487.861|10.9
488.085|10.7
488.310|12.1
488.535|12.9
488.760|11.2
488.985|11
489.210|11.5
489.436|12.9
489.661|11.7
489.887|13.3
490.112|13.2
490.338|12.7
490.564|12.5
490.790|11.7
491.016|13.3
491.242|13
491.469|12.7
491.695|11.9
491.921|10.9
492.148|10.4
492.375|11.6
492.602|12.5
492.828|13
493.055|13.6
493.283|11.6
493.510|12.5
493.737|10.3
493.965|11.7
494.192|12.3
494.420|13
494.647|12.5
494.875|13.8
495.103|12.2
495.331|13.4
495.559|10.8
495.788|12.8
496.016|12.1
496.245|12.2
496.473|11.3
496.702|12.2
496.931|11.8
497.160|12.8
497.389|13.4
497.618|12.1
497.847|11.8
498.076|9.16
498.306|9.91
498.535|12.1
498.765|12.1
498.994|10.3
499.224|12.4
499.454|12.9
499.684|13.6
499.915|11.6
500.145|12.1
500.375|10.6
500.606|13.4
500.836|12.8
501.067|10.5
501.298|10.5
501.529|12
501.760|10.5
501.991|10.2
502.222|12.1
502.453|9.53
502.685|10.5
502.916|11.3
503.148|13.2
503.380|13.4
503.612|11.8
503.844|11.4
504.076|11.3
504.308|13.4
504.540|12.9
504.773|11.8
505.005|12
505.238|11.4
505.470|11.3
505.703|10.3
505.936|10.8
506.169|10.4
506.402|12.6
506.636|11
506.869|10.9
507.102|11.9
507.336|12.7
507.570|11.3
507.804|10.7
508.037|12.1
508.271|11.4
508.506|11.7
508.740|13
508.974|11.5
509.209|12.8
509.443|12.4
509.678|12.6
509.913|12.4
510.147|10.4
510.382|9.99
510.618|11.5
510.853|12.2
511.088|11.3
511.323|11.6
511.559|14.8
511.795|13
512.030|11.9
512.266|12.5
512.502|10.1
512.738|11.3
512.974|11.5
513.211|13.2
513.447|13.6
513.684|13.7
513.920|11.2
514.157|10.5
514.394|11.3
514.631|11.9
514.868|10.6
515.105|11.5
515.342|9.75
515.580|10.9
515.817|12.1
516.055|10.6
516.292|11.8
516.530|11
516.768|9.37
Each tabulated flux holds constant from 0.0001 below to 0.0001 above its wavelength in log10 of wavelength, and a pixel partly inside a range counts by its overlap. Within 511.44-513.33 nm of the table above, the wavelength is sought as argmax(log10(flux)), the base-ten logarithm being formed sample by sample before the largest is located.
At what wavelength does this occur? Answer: 511.559 nm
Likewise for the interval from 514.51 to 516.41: 515.817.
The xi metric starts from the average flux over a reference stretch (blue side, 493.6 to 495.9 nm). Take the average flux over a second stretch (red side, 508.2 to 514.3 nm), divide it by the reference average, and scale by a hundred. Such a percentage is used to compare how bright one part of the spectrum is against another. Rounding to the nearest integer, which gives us 98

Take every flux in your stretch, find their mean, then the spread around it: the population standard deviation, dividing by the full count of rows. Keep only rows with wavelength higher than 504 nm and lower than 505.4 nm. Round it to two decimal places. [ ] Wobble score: 0.77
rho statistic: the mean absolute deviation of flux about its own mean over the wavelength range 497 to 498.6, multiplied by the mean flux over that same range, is 13.8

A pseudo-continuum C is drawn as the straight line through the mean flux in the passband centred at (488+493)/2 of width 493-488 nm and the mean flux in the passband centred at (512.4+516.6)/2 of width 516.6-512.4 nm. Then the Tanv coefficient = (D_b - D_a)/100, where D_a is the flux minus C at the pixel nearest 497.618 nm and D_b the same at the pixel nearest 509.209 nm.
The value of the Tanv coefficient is 0.010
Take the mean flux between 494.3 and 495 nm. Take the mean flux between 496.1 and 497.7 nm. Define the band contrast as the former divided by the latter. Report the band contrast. 1.07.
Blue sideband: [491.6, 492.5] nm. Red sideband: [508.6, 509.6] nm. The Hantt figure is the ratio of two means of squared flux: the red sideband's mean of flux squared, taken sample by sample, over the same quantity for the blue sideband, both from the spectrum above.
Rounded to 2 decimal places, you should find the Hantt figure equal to 1.23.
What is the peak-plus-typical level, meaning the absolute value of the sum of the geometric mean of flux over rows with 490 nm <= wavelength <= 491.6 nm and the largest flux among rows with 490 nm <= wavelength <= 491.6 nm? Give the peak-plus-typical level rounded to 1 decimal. 26.0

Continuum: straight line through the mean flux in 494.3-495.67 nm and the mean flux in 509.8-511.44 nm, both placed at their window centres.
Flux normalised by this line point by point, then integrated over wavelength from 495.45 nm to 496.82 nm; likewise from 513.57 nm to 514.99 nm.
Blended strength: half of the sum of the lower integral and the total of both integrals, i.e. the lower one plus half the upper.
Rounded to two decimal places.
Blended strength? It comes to 2.04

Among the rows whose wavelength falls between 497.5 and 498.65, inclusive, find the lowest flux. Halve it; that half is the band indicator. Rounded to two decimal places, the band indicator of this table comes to 4.58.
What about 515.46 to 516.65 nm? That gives 5.30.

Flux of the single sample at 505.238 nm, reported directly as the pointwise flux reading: 11.4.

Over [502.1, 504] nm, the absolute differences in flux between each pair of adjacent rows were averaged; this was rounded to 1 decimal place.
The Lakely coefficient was 1.2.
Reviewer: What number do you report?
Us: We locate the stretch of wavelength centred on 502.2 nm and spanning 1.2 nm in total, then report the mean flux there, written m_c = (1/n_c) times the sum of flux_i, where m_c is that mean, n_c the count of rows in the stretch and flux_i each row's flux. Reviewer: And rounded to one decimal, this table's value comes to 10.6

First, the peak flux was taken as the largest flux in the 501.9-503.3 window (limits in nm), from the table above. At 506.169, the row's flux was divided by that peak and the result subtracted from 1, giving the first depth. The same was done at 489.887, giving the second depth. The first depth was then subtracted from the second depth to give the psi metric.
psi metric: -0.22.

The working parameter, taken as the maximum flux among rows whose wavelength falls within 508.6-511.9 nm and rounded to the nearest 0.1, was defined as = 14.8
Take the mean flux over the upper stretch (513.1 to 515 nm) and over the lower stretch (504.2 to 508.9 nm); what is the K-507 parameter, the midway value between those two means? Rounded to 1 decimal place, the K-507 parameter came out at 11.8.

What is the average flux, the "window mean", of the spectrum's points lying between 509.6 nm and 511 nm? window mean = 11.5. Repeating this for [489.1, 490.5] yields 12.5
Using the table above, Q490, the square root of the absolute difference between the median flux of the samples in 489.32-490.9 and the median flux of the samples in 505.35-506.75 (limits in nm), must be 1.3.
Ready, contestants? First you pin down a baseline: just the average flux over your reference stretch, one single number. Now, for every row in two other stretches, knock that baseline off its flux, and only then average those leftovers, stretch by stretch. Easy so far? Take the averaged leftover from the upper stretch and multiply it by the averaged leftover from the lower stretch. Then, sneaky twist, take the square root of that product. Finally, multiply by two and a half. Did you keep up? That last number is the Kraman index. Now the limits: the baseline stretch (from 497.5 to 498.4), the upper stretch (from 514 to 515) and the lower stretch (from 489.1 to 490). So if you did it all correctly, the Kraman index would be 1.8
